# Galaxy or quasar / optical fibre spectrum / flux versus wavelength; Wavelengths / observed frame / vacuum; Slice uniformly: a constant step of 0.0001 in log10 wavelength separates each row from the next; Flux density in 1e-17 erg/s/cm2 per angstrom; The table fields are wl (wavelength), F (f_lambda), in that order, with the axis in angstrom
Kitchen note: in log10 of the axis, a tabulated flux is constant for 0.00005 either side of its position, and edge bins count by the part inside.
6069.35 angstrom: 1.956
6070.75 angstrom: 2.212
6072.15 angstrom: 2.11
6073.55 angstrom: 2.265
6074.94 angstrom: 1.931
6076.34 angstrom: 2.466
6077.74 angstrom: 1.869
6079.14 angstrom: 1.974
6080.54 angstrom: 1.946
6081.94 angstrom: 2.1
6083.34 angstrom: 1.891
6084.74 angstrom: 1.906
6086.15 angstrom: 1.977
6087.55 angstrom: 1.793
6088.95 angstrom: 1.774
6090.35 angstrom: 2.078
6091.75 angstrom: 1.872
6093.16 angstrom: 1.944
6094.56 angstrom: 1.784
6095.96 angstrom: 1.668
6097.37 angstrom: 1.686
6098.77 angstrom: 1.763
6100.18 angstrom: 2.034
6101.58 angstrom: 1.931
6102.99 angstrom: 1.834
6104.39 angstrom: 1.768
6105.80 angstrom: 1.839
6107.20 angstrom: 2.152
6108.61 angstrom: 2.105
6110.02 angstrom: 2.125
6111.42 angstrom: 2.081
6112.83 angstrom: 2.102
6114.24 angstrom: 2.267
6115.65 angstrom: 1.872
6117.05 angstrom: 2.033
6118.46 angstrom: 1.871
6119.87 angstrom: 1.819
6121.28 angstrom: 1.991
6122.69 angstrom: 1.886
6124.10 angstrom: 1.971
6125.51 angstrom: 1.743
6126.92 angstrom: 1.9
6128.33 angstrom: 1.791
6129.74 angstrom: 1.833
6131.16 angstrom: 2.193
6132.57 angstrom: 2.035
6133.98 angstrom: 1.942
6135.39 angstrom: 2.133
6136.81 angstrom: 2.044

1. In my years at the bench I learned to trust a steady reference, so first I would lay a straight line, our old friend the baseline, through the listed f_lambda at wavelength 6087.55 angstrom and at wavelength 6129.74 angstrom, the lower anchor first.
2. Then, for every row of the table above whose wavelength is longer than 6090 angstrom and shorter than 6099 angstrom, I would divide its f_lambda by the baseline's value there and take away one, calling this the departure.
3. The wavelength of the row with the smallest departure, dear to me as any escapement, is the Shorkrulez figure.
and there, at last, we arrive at 6095.96 angstrom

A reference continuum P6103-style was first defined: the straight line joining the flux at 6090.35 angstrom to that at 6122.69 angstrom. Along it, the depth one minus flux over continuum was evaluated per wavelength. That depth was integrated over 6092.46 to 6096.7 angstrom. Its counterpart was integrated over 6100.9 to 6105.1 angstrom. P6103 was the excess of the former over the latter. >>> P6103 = 0.19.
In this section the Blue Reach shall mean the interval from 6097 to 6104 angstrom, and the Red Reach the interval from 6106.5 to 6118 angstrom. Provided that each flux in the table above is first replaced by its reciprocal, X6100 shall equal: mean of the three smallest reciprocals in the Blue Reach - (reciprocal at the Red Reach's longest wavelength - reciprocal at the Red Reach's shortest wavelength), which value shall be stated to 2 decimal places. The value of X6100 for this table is 0.49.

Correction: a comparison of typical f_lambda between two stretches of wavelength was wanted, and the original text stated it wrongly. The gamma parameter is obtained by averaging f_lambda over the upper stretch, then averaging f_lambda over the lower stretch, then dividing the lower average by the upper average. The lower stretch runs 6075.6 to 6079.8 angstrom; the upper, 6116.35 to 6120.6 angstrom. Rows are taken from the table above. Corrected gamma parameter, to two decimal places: 1.10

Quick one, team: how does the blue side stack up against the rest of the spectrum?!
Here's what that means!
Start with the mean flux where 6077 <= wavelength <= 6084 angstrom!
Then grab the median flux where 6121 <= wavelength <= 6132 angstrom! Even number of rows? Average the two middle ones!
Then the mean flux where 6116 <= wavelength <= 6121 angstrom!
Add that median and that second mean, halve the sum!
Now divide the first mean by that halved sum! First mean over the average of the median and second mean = 1.029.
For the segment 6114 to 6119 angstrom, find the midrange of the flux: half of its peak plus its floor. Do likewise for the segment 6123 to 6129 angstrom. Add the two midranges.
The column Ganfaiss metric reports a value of 3.93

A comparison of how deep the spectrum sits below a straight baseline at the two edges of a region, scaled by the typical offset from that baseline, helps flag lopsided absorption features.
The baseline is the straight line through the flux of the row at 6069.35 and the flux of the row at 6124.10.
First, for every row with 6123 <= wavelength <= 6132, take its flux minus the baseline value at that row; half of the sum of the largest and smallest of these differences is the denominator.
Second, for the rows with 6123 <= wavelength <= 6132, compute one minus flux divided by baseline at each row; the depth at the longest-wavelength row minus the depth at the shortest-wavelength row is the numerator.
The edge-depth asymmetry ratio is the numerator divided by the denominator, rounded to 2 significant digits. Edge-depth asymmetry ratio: 27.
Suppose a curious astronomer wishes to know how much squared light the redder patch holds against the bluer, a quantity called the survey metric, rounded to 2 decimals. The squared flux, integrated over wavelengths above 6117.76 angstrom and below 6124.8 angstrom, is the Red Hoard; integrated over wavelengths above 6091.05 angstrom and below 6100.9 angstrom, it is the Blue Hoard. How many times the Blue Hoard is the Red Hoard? 0.78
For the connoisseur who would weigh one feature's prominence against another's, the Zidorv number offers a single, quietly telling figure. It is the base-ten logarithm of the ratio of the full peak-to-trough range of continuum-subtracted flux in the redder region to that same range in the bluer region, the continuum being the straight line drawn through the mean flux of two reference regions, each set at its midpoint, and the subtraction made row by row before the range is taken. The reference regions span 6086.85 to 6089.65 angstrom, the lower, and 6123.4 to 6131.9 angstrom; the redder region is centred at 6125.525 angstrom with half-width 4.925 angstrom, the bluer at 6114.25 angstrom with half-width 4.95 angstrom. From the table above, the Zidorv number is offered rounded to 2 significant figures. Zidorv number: -0.20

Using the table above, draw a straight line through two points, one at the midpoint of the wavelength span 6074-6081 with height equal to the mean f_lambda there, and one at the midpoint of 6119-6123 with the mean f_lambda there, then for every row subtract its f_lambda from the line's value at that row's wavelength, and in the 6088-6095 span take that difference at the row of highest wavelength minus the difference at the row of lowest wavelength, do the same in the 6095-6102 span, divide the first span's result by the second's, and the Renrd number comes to 0.10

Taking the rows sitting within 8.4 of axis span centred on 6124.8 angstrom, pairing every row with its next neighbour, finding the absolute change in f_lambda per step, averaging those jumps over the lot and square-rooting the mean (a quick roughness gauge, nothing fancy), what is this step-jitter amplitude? 0.370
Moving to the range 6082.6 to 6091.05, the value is 0.344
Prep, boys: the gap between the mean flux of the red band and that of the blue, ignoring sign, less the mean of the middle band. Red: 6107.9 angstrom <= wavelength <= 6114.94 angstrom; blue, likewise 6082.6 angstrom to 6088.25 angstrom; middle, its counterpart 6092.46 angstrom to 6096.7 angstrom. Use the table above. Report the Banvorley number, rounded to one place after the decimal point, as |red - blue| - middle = -1.6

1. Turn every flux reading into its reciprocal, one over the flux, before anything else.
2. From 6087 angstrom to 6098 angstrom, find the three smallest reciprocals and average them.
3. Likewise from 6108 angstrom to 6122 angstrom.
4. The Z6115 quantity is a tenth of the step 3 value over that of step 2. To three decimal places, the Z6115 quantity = 0.091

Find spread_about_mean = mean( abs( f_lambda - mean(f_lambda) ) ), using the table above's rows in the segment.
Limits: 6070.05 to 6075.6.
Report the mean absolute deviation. 0.11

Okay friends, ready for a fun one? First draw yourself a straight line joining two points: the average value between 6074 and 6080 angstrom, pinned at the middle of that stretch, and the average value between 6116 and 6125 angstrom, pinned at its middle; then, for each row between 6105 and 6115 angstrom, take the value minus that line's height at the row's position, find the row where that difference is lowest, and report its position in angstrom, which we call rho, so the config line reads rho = 6105.80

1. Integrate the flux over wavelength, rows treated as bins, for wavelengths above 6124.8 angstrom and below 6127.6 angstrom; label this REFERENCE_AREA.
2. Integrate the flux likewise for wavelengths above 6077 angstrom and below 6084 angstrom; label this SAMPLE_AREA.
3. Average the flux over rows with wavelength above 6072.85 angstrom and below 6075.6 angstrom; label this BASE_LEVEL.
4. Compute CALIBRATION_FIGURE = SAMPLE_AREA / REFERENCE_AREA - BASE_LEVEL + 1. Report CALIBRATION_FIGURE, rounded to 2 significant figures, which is 1.6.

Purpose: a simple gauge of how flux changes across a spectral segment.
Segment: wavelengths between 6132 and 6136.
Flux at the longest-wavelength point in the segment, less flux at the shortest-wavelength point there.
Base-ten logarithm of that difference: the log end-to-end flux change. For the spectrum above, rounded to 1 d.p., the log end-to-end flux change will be -1.0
